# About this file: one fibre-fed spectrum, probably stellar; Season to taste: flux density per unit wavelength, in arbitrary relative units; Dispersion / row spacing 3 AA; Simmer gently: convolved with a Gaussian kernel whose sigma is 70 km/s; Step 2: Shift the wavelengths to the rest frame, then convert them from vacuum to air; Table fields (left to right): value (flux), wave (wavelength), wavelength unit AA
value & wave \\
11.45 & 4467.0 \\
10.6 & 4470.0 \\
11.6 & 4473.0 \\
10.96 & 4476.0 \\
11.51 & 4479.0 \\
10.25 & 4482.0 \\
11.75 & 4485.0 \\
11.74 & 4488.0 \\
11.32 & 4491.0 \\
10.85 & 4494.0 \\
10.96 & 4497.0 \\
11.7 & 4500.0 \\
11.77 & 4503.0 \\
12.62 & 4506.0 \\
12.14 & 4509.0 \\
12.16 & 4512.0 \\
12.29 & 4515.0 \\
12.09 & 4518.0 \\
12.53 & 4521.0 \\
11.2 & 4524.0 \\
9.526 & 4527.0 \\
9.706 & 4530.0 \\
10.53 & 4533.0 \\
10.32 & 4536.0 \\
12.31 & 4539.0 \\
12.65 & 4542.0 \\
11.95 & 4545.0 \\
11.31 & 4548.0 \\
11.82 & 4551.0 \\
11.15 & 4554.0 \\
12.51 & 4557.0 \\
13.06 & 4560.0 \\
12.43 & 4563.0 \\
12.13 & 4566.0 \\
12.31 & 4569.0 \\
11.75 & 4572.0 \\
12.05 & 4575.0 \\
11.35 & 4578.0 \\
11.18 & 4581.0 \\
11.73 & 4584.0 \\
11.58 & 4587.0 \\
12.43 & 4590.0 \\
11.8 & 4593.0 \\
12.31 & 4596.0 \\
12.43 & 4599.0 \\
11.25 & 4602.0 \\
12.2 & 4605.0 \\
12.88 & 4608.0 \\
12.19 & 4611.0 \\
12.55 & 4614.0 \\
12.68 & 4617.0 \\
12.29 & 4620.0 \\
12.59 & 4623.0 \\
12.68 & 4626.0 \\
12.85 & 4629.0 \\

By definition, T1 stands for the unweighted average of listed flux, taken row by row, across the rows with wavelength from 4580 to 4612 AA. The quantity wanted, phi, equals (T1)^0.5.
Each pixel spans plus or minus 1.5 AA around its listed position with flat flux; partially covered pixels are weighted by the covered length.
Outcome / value 3.46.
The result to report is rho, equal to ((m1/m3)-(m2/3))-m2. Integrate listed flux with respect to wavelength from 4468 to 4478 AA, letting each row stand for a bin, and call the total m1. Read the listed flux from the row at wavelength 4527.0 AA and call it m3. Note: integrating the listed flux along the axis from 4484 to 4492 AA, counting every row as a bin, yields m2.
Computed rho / -112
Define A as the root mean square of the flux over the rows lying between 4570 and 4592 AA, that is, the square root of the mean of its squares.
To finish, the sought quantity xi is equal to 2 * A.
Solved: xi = 23.5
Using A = 11.7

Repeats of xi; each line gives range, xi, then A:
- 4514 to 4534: 22.4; 11.2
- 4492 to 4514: 23.5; 11.8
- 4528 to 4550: 22.6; 11.3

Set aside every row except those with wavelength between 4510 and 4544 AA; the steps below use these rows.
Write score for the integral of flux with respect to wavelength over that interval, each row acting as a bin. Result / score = 388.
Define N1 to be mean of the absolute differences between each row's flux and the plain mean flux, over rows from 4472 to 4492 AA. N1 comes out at 0.40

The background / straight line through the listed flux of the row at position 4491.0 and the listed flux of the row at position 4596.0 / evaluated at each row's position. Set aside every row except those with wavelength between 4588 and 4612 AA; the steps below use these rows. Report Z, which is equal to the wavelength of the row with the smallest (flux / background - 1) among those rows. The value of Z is 4602.0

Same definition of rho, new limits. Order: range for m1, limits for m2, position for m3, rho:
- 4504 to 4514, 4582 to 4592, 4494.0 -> -147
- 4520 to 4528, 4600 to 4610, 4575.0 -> -154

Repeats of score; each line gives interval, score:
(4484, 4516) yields 376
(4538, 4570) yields 389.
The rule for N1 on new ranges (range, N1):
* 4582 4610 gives 0.42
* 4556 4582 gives 0.45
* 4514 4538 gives 1.00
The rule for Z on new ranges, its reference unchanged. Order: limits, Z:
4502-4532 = 4527.0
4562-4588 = 4581.0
